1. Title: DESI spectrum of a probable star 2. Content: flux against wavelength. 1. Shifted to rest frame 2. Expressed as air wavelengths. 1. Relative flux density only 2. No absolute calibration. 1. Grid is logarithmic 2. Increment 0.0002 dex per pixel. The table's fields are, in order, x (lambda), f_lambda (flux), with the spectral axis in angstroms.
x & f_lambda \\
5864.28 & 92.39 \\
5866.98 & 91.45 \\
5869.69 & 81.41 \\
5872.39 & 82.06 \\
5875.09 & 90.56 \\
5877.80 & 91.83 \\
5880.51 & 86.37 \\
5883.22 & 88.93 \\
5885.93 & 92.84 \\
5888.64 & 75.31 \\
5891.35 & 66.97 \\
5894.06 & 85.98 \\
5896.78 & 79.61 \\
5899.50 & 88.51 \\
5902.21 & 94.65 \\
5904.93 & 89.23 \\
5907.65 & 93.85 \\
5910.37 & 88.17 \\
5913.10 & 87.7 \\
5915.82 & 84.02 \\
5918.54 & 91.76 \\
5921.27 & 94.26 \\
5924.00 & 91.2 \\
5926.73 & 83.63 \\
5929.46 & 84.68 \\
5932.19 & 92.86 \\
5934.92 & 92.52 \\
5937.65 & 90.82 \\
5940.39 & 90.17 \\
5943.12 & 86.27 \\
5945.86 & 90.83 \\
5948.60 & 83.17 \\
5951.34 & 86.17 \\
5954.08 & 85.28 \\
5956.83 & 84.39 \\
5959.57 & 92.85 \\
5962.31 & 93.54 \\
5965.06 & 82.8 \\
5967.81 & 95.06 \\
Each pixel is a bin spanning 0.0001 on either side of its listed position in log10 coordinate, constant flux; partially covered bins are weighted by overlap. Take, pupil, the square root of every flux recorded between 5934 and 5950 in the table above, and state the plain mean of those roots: 9.43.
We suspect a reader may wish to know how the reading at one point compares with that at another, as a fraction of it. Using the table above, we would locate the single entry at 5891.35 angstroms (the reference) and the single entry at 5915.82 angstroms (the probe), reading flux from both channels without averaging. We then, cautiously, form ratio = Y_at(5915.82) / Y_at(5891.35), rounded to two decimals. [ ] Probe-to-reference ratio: 1.25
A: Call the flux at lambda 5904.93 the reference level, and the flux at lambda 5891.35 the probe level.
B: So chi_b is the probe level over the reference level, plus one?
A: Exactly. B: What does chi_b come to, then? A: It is 1.75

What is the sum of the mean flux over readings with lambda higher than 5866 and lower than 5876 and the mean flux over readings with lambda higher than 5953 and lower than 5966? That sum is 174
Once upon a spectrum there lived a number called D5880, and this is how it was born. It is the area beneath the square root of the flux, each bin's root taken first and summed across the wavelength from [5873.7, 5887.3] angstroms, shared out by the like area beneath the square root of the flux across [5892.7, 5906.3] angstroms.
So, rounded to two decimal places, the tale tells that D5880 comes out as 1.01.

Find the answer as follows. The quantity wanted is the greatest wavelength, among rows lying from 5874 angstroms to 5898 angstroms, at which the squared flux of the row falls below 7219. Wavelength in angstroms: 5896.78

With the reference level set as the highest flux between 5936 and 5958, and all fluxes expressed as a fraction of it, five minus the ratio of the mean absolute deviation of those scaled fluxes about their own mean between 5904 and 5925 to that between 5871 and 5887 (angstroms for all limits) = 4.1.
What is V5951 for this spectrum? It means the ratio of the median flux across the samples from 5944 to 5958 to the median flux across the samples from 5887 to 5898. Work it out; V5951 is 1.10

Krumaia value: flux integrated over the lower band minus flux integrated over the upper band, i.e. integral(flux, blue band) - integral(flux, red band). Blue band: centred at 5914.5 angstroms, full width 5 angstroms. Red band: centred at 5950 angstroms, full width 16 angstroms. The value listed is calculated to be -946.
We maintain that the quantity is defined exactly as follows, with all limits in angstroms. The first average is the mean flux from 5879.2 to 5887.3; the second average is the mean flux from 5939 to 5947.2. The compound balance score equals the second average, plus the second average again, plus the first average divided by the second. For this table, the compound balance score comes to 179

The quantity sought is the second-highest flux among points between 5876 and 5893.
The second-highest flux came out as 91.83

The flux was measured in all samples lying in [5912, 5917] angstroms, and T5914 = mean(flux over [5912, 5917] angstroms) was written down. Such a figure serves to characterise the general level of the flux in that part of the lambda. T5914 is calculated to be 85.9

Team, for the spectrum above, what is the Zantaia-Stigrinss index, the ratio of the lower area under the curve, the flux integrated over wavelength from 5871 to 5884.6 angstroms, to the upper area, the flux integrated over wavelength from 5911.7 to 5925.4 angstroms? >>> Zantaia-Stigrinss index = 0.97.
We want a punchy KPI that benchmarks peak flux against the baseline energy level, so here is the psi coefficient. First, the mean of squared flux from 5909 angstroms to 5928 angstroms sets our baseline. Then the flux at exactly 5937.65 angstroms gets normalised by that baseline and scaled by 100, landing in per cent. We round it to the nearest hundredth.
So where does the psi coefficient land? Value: 1.15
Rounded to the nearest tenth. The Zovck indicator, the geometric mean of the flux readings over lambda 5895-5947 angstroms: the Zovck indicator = 89.1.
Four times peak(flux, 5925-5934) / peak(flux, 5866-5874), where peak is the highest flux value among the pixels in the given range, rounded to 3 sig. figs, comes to 4.06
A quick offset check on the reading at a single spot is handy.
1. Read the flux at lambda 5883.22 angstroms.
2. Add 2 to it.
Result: 90.9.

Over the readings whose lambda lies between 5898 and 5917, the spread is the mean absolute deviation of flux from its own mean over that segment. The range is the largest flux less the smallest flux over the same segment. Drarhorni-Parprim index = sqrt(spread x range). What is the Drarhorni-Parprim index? 5.4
